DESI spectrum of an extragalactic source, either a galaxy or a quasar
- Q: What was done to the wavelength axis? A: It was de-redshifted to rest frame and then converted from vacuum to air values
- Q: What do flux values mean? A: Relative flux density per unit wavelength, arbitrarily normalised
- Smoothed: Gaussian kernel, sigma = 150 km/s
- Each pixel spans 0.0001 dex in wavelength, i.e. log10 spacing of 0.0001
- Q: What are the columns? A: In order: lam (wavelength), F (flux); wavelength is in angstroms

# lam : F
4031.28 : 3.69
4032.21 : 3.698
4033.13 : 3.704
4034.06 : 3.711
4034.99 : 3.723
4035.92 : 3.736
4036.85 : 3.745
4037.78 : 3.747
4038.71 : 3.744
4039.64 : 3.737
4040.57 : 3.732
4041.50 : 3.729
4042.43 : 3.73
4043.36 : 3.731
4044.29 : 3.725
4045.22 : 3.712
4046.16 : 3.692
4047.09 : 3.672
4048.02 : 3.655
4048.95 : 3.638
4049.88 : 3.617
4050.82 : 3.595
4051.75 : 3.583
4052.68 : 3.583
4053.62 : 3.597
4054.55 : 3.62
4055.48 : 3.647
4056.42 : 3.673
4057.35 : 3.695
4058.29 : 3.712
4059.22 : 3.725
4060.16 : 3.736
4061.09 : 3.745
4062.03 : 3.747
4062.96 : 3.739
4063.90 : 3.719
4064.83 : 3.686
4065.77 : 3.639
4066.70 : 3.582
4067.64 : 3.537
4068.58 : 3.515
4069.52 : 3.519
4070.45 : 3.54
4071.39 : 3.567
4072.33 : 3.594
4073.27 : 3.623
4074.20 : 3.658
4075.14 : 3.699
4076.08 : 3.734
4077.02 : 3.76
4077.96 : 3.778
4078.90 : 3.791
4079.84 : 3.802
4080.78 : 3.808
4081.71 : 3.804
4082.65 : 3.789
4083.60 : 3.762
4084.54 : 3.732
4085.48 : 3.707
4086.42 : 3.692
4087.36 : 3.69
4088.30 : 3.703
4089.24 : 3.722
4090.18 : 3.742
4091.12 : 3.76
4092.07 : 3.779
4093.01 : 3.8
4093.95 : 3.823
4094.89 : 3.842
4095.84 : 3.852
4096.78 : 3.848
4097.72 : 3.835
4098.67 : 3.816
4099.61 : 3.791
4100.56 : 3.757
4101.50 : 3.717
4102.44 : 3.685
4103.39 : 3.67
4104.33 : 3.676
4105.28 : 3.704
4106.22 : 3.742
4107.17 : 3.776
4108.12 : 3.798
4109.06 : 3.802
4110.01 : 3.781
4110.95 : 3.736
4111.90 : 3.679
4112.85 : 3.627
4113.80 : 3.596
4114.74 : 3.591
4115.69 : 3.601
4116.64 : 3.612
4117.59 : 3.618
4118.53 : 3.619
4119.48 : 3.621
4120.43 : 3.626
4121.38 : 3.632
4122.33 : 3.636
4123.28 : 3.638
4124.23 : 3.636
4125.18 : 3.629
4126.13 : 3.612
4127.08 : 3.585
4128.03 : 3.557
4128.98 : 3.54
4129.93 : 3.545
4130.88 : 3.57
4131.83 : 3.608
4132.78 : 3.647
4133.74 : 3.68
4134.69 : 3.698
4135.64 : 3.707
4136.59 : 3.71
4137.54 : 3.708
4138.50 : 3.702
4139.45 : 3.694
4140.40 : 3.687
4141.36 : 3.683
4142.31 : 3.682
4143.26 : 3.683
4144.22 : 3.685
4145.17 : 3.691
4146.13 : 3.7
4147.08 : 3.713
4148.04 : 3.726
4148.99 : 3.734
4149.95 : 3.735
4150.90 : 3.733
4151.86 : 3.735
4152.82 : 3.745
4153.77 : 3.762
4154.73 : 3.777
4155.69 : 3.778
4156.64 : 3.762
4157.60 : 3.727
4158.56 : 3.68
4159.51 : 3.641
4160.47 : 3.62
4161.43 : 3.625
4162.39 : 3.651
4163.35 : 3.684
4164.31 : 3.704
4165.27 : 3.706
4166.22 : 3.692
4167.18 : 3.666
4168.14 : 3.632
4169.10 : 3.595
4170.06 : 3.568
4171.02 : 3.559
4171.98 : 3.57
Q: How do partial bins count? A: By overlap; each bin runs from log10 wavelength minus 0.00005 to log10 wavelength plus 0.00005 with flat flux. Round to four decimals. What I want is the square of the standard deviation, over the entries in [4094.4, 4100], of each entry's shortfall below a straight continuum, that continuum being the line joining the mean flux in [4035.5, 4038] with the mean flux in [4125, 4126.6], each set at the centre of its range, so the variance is 0.0004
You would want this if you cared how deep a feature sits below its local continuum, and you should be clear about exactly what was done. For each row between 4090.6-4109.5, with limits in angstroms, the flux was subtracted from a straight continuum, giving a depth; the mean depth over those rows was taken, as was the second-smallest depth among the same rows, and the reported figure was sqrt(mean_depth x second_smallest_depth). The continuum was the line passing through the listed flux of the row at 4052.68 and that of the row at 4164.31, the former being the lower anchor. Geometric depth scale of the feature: 0.17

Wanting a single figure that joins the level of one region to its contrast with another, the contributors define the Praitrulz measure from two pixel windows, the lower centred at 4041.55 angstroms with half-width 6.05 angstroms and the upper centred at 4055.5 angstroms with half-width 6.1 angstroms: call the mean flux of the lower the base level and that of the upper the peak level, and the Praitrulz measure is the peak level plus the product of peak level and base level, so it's 17.3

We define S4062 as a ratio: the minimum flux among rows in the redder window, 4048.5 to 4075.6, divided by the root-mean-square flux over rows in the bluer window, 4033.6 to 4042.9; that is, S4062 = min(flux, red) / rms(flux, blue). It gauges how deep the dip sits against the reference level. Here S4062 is 0.941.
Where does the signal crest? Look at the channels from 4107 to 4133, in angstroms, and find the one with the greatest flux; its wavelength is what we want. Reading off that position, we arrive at 4109.06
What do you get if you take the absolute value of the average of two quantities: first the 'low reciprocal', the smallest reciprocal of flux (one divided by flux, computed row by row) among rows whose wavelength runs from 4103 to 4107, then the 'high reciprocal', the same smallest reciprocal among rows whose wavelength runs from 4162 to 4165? 0.269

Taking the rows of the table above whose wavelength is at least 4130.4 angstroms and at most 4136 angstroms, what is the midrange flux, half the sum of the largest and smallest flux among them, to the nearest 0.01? 3.64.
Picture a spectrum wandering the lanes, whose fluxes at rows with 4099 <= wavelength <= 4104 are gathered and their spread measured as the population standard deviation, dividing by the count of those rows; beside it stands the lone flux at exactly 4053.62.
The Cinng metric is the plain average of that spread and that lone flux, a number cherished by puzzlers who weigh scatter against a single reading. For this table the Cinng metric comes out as 1.82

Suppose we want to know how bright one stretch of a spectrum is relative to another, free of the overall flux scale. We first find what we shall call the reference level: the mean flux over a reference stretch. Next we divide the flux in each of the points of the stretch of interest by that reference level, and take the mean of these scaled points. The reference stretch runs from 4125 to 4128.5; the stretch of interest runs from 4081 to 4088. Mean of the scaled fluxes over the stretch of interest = 1.04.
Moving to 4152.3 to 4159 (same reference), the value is 1.04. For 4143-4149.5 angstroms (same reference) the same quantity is 1.03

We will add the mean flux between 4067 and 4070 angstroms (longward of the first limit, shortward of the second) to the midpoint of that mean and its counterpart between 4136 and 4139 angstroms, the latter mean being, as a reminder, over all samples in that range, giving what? 7.14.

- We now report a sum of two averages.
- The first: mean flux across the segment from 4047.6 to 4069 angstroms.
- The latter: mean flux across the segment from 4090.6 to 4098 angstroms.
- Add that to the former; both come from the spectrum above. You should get 7.47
